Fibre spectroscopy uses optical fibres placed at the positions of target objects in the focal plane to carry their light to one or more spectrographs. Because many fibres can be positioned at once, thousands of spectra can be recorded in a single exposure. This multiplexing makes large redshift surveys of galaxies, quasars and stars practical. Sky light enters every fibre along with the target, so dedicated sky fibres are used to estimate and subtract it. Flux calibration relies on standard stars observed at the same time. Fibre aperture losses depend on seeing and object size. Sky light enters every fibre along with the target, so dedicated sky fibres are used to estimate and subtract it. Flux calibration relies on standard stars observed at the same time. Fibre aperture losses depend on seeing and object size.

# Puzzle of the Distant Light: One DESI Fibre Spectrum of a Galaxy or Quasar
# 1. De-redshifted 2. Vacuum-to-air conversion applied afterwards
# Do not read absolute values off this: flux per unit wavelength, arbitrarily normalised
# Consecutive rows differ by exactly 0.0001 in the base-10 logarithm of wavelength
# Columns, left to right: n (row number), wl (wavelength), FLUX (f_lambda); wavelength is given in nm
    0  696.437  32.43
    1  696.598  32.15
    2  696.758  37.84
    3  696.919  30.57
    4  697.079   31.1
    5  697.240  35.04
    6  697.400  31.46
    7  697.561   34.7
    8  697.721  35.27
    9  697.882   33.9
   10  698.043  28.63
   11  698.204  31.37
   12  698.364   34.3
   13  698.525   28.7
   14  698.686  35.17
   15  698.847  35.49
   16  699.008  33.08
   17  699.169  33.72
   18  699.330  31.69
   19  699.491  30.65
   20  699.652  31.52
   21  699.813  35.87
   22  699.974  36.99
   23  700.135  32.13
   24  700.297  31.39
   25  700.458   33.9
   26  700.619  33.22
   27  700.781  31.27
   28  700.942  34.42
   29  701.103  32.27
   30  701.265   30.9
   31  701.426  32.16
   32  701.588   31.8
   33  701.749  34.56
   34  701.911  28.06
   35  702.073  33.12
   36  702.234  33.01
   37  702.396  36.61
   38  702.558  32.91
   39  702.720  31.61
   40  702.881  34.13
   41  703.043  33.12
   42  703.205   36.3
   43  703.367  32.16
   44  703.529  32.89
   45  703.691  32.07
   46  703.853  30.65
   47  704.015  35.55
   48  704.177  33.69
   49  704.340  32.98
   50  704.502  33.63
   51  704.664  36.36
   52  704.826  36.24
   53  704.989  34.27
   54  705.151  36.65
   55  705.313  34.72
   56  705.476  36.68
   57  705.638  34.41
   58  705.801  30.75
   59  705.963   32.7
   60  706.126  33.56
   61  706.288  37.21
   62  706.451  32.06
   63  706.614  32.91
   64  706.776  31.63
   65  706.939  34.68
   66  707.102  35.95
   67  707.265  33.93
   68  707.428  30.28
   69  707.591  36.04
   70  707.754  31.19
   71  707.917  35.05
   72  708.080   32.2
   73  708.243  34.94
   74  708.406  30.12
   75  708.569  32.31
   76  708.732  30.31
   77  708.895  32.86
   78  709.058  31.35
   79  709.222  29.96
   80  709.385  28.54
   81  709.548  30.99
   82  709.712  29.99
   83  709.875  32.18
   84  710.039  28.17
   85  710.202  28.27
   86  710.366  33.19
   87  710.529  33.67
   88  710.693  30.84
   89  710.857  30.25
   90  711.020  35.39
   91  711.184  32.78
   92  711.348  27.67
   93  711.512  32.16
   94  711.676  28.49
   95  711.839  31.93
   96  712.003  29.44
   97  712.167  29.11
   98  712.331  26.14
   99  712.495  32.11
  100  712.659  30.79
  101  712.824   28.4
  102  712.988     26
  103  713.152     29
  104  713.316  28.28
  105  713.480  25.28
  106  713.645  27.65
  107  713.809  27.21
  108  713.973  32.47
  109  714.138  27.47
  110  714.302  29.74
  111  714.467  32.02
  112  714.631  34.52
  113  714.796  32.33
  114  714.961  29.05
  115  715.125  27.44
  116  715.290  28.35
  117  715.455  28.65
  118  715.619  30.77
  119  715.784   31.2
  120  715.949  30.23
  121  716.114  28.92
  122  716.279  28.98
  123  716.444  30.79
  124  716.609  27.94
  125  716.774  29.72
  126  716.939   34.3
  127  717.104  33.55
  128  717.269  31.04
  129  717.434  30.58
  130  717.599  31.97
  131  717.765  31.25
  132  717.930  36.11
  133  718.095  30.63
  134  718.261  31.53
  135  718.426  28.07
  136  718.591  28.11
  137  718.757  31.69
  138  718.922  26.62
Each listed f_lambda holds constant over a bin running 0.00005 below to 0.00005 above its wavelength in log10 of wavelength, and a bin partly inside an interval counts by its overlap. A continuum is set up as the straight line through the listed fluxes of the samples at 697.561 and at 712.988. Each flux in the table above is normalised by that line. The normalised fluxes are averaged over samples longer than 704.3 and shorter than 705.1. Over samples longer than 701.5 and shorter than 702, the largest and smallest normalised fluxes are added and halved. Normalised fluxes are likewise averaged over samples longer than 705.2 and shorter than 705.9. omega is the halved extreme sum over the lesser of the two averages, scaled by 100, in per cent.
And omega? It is 86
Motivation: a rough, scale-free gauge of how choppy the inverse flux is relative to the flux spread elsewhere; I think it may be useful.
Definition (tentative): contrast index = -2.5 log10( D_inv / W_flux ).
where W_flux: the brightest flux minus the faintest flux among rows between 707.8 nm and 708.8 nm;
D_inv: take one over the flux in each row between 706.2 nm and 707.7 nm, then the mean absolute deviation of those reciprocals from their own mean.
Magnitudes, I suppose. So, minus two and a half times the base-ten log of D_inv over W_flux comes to 8.67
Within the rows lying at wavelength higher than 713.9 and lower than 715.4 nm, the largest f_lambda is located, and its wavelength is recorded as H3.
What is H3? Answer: 714.631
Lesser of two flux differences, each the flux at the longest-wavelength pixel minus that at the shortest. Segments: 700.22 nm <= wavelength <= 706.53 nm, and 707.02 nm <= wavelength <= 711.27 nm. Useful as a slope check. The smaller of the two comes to -3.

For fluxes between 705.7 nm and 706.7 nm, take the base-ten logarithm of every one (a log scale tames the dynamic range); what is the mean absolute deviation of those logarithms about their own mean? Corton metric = 0.019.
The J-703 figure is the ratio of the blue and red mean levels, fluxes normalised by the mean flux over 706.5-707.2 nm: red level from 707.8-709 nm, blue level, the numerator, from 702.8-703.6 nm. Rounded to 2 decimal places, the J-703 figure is 1.04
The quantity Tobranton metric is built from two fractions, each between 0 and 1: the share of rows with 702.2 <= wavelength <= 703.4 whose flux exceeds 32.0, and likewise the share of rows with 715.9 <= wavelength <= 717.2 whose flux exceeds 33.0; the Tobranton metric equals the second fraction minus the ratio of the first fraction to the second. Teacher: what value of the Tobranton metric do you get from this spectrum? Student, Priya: -3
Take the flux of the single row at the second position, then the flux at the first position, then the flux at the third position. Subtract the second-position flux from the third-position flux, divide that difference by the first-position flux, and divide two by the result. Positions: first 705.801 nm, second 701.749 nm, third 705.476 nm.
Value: 29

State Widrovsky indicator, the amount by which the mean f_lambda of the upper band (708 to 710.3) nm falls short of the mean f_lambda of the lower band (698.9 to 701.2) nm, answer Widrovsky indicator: 2.1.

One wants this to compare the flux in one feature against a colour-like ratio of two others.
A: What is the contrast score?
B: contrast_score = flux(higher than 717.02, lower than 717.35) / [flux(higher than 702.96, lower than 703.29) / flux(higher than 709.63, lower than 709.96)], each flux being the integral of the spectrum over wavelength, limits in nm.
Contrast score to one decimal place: 9.6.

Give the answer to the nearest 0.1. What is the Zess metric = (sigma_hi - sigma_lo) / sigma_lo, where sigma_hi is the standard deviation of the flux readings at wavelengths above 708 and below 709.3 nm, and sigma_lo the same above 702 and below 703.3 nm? 0.0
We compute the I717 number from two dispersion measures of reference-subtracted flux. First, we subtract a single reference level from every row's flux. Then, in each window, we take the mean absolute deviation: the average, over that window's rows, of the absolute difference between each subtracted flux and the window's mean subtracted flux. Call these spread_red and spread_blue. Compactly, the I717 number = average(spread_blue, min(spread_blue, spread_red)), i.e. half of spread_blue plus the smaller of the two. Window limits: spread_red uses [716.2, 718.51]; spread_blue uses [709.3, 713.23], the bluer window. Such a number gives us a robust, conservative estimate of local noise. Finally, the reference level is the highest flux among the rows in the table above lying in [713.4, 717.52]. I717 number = 1.8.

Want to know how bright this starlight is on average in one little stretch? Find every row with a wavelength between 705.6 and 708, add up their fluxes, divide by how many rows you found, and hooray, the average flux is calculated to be 33.5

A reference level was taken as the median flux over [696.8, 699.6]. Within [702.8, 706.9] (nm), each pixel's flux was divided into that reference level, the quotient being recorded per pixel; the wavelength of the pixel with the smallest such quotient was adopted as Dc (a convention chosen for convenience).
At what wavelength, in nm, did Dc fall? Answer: 706.288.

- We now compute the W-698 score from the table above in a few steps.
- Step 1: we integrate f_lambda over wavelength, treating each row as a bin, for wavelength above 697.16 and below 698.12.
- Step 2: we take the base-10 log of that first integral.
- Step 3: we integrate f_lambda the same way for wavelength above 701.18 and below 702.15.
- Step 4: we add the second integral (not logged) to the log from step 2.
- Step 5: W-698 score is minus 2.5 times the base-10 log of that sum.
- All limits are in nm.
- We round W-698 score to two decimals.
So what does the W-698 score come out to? -3.77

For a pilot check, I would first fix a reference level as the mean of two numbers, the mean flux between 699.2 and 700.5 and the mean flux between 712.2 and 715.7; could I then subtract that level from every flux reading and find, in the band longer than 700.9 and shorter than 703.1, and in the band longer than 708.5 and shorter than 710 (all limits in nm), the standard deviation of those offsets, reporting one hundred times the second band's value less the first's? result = -61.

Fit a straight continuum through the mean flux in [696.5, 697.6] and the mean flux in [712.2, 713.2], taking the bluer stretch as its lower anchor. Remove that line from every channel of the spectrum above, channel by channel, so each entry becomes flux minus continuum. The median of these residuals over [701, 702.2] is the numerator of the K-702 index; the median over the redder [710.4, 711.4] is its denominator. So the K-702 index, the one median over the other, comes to 0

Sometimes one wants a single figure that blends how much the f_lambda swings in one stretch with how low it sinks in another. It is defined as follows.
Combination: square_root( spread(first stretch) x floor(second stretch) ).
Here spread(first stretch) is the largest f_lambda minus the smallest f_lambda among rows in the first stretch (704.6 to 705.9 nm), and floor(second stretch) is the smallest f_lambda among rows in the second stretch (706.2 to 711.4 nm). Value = 12.8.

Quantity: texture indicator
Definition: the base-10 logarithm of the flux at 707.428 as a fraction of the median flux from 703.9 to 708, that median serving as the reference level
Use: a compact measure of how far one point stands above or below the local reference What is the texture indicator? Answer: -0.054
